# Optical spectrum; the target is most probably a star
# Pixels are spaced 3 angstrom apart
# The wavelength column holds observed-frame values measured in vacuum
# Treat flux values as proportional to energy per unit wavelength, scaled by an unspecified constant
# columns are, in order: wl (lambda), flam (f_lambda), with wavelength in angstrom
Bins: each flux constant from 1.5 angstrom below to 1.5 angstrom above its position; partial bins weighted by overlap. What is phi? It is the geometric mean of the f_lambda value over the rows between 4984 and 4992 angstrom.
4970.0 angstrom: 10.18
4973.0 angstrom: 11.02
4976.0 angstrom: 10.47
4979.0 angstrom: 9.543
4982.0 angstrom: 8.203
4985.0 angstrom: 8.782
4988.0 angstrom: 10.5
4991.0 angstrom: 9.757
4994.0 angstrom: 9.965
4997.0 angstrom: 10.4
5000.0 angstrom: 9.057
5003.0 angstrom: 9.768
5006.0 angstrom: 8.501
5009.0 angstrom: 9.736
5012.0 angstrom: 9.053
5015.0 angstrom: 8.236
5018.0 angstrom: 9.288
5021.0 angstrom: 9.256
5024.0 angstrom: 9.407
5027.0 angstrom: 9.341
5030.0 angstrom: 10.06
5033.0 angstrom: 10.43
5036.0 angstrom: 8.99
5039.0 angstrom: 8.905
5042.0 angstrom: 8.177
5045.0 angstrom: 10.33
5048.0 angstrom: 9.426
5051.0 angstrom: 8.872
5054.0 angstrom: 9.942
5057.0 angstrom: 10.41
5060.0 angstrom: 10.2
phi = 9.65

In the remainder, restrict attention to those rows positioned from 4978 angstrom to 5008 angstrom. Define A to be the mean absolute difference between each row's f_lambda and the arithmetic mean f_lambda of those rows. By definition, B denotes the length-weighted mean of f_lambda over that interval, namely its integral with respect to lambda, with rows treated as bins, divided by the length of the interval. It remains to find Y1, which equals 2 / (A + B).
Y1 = 0.198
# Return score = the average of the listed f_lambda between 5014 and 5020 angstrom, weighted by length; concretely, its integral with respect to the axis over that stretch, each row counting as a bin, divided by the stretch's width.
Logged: 8.8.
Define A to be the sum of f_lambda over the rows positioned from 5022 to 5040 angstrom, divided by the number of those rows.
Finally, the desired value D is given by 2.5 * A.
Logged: 23.8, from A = 9.52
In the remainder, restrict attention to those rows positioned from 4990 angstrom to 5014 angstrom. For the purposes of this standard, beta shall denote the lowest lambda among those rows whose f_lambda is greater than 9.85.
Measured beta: 4994.0 angstrom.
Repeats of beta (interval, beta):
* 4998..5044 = 5030.0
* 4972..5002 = 4973.0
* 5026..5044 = 5030.0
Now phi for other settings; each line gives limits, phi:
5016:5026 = 9.32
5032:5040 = 9.42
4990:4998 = 10.04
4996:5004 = 9.73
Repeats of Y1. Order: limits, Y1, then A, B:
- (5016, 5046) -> 0.202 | 0.51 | 9.38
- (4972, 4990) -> 0.188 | 0.91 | 9.72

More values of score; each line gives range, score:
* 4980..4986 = 8.6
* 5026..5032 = 9.8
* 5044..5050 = 9.8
